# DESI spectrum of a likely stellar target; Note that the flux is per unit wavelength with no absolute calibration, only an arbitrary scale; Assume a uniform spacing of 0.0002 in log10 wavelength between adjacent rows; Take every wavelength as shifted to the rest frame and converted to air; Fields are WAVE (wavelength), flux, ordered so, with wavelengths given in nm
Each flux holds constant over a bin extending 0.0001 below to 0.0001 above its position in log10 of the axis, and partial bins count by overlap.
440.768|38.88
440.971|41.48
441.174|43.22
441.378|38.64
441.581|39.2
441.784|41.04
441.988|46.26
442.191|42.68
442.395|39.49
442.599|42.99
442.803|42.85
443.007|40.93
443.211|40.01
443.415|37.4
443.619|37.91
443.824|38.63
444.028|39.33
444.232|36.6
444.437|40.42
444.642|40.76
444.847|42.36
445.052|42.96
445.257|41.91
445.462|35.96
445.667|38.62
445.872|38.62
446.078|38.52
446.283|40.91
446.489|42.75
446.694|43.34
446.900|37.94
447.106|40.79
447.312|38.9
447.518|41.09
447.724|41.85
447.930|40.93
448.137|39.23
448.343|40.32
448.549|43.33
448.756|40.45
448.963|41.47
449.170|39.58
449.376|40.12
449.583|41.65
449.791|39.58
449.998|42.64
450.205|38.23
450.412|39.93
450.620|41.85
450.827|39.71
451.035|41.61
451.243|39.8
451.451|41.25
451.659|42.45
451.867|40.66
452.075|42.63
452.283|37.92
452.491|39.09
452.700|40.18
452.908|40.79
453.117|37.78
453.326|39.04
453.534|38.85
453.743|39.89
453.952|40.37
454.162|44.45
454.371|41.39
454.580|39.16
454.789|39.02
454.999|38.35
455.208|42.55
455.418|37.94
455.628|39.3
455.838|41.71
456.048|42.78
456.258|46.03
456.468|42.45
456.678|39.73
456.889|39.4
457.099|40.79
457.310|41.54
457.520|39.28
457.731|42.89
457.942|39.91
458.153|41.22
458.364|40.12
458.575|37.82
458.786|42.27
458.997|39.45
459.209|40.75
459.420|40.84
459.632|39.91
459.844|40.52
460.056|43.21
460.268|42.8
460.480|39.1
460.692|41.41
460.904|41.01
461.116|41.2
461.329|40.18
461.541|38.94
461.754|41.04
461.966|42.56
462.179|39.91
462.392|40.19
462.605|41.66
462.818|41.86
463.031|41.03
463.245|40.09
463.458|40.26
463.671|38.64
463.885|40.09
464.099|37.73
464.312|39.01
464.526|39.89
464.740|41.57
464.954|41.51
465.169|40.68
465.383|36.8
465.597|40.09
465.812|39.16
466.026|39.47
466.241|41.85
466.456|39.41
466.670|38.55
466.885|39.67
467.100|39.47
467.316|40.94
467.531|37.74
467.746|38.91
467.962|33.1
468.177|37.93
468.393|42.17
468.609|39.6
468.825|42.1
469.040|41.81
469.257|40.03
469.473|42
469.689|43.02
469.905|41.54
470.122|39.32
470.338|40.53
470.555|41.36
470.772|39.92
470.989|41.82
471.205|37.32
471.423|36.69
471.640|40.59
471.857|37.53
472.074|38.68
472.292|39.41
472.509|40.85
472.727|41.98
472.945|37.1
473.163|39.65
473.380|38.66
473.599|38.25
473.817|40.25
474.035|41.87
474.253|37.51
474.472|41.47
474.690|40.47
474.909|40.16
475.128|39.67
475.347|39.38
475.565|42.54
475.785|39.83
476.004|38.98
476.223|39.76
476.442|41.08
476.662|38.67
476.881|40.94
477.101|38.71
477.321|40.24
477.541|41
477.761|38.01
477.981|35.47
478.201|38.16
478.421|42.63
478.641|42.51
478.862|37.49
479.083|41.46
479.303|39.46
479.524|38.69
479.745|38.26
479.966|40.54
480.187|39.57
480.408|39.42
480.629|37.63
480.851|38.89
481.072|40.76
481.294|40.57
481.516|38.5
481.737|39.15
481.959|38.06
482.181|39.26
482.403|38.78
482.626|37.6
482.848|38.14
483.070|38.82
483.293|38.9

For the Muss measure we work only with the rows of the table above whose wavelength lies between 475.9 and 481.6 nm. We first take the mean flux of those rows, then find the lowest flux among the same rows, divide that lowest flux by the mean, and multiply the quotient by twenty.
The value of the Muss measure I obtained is 18.0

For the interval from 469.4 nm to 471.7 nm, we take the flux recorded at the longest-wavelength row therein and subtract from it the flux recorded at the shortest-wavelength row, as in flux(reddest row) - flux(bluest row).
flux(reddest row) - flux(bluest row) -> -1.4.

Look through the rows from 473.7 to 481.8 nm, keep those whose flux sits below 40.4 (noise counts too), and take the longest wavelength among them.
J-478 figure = 481.737 nm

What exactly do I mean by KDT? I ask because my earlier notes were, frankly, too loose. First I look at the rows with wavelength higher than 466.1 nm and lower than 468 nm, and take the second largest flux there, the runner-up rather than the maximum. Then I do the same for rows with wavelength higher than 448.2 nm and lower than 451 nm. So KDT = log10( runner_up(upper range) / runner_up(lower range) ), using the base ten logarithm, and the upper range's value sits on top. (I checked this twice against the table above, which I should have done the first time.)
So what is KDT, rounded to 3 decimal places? -0.018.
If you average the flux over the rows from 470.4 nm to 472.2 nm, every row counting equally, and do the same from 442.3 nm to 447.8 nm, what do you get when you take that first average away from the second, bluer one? 0.9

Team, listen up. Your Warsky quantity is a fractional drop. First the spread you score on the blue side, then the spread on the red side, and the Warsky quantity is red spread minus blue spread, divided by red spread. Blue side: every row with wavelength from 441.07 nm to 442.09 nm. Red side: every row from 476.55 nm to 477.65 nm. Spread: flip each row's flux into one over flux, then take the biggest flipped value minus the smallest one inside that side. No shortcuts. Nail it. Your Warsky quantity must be -1.9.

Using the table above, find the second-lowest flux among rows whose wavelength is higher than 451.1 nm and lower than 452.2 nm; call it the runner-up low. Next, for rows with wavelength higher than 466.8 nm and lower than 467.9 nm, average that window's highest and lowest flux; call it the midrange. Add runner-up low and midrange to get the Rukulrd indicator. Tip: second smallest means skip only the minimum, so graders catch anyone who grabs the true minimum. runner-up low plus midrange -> 80.0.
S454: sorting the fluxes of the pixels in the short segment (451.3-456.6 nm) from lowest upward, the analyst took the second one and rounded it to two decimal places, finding 37.92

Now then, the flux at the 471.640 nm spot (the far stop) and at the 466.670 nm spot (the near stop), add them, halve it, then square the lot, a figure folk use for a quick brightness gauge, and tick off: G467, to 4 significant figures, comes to 1566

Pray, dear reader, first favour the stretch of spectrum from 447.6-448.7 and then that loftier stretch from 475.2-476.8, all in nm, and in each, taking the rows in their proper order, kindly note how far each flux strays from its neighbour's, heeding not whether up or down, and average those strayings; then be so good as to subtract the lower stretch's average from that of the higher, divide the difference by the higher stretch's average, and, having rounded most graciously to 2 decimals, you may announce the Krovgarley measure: 0.10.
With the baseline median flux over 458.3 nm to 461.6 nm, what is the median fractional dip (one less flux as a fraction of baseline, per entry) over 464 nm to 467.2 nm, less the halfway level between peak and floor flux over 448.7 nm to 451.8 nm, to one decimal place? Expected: -40.4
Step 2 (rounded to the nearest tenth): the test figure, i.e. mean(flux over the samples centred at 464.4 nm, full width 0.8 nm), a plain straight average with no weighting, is 39.5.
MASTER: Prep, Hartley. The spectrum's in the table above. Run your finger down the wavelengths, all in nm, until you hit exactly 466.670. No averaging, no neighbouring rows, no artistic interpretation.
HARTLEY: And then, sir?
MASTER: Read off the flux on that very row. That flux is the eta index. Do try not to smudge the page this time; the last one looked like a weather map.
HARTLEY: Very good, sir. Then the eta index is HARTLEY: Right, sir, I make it 38.55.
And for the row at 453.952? 40.37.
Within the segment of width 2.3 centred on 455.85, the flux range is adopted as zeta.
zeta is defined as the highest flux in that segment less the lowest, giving 8.1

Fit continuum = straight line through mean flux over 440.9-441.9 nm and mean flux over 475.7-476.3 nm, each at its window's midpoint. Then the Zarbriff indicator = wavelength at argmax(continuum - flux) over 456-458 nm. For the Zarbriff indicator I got 457.520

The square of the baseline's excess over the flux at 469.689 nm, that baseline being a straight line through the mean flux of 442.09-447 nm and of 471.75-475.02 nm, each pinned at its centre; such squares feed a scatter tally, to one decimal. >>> 11.3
